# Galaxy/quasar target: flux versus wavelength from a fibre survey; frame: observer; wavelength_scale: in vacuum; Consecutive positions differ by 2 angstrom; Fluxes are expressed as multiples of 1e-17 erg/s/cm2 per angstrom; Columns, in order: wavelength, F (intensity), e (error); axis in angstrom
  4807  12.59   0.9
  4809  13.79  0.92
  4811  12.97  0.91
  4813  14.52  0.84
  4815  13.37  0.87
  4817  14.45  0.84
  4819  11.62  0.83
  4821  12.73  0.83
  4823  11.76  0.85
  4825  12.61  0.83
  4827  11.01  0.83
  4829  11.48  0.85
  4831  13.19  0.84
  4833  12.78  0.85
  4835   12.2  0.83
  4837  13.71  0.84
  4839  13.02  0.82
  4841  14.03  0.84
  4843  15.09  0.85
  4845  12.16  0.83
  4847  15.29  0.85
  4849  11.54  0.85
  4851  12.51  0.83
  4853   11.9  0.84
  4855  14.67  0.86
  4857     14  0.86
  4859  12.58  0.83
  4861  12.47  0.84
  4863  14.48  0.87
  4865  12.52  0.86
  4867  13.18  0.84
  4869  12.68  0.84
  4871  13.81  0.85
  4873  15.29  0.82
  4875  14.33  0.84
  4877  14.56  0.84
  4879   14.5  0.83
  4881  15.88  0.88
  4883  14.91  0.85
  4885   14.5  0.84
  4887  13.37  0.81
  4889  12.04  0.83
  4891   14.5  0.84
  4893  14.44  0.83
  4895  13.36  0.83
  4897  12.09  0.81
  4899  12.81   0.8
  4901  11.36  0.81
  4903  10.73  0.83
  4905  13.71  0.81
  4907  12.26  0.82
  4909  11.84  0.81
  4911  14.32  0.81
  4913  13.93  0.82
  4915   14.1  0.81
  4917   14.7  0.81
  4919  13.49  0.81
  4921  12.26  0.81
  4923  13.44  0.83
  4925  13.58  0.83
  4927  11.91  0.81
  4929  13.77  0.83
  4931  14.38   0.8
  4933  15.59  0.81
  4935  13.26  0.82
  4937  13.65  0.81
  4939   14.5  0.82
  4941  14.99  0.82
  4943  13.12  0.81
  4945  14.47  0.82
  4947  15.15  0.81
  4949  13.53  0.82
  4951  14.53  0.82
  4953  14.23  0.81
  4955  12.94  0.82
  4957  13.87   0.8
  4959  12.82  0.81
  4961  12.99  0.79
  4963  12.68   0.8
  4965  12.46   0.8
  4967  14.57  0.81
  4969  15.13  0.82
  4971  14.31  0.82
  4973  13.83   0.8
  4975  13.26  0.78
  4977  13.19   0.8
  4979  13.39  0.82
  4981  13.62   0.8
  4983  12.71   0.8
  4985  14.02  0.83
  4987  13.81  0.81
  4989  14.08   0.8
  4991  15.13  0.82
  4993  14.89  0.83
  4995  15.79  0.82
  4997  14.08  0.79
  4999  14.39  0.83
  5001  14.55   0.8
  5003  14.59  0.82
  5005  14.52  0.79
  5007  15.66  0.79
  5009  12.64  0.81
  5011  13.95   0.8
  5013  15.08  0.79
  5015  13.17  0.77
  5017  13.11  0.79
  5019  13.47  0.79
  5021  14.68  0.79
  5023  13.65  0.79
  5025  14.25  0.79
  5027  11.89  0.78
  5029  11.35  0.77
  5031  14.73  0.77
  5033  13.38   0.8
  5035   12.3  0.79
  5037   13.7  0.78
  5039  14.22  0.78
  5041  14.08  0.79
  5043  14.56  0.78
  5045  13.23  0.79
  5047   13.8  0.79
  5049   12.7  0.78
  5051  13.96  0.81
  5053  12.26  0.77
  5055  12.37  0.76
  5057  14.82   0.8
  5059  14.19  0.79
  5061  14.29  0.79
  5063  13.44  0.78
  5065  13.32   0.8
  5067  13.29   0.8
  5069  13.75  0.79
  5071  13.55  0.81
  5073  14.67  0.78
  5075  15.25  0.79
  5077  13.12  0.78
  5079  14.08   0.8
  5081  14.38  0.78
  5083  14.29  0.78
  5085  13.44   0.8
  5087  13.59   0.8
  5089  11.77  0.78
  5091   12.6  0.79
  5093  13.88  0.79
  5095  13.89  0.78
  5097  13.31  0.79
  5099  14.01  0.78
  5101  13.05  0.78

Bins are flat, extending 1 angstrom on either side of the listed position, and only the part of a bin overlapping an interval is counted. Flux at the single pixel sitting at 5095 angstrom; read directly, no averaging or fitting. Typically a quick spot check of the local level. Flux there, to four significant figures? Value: 13.89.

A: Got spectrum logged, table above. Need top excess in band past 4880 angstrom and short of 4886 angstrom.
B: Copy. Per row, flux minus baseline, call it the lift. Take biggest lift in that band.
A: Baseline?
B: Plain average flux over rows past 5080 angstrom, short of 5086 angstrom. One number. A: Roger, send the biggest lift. 1.8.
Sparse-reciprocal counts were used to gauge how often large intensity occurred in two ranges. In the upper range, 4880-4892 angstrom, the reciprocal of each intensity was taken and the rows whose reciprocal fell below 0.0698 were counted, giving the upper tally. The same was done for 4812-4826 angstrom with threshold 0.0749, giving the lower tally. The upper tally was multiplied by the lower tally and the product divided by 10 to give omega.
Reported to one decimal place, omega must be 1.2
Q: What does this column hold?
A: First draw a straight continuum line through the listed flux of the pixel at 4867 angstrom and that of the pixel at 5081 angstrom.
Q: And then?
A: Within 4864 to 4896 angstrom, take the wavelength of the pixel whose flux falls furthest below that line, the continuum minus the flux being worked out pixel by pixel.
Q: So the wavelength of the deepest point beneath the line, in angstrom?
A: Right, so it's 4889 angstrom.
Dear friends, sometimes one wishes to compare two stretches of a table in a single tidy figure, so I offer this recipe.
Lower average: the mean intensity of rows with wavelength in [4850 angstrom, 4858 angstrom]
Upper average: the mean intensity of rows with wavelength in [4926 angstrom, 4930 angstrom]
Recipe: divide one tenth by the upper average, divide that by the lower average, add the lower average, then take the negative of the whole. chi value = -13.3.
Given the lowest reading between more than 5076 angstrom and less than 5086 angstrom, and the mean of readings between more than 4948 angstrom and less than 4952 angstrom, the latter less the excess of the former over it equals 15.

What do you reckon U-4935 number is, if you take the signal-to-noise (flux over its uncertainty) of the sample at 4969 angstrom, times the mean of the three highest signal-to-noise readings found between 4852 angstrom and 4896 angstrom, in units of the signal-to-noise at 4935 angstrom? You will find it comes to 20.6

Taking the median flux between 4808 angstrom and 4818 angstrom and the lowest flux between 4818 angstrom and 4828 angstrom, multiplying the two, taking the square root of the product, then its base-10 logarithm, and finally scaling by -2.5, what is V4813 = -2.73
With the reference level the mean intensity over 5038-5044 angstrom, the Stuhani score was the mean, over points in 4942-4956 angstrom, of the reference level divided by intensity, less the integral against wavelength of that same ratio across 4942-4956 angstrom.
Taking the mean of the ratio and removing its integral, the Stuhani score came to -13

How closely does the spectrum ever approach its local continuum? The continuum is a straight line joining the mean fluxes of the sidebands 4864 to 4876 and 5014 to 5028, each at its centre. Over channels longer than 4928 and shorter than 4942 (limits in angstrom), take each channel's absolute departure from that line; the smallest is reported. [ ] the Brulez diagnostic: 0.093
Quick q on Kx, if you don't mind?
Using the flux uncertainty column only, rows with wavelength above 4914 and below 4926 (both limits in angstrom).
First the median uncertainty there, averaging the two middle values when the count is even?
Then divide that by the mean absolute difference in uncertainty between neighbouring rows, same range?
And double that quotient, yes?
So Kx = 405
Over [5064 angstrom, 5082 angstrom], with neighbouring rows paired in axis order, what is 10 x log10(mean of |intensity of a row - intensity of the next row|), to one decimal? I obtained -1.4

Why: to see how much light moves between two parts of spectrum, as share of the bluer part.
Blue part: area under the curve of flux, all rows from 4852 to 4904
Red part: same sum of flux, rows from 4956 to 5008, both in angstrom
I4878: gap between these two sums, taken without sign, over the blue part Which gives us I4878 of 0.038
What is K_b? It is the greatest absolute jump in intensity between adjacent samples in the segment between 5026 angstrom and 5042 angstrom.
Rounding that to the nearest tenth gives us 3.4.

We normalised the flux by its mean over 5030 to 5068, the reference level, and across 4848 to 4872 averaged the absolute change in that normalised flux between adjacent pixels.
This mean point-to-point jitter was 0.086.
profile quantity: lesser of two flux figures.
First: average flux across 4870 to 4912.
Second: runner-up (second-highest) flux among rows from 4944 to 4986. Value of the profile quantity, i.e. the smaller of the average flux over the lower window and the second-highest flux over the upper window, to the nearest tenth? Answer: 13.6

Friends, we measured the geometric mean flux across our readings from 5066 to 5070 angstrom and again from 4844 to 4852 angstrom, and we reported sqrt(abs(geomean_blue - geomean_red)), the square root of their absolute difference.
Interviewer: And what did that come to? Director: 0.85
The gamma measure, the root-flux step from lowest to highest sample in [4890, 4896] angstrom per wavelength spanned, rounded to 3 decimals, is -0.038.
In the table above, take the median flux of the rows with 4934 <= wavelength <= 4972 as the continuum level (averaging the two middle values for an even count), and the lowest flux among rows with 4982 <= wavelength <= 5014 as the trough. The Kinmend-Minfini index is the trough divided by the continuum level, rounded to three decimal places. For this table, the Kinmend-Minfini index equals 0.911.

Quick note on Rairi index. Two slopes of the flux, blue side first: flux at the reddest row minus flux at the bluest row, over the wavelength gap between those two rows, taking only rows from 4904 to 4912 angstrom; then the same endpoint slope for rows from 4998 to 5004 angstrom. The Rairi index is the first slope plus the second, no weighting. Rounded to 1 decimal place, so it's 0.2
